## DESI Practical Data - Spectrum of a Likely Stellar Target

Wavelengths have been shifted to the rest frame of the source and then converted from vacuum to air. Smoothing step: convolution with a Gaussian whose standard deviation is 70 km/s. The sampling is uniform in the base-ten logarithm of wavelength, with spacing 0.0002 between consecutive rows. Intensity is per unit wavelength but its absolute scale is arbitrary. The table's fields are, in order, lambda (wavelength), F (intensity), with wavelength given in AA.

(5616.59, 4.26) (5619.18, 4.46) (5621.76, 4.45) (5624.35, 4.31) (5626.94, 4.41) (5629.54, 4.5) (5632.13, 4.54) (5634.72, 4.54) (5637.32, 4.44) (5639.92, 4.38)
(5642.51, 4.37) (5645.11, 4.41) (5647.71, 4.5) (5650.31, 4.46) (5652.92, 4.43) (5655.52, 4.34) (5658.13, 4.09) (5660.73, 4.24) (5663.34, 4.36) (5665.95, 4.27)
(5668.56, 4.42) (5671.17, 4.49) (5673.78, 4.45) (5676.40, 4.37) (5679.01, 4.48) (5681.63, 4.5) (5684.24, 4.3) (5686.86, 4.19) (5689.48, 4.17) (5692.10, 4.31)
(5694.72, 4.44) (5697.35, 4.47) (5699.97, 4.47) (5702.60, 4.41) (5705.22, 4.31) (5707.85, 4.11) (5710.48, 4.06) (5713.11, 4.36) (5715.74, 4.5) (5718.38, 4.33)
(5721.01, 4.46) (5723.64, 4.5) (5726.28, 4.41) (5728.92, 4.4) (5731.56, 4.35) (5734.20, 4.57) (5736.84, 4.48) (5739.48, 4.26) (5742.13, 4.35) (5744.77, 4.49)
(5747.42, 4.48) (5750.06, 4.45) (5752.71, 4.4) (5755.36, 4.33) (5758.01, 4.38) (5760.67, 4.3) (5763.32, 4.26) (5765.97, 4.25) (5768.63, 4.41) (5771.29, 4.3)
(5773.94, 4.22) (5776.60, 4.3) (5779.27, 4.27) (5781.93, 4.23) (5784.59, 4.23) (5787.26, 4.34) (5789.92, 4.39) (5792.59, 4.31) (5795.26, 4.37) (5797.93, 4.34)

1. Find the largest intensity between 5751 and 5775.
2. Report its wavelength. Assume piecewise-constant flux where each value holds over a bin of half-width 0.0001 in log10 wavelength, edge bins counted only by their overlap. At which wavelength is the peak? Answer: 5768.63 AA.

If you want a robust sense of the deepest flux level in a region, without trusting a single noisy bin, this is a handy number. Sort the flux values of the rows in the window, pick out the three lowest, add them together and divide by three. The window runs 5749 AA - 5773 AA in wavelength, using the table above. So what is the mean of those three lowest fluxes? 4.27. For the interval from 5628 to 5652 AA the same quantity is 4.39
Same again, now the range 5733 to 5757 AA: 4.31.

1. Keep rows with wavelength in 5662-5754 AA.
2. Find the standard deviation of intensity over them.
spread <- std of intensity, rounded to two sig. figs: 0.12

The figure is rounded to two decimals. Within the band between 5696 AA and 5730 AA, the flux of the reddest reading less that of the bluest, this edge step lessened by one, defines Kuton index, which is -1.07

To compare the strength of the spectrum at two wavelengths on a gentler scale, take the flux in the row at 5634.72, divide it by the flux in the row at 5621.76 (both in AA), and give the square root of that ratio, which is 1.01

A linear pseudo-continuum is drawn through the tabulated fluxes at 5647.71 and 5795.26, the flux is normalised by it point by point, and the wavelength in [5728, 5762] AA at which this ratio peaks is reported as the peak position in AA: 5734.20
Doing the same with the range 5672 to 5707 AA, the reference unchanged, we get 5681.63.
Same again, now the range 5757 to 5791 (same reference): 5768.63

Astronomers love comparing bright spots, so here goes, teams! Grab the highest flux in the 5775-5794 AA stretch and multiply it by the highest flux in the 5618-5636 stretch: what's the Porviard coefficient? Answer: 19.9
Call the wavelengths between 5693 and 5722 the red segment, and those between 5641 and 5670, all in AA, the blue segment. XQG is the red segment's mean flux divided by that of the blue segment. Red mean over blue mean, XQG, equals 1.00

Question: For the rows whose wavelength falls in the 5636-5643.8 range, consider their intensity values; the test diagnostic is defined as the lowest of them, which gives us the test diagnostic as 4.37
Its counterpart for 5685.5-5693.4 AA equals 4.17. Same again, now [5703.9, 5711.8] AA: 4.06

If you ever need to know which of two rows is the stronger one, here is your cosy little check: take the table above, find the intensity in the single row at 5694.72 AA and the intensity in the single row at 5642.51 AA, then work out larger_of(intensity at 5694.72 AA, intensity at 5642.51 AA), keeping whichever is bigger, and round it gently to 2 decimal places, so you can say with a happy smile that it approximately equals 4.44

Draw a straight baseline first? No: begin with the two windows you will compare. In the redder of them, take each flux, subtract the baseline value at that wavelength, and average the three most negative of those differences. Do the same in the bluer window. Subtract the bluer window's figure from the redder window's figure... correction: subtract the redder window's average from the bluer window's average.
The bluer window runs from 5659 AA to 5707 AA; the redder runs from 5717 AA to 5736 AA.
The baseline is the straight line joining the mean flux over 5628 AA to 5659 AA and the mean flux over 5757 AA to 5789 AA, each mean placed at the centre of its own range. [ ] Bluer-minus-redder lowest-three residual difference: -0.21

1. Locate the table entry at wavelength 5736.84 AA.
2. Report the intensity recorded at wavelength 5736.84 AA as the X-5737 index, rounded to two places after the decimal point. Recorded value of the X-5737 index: 4.48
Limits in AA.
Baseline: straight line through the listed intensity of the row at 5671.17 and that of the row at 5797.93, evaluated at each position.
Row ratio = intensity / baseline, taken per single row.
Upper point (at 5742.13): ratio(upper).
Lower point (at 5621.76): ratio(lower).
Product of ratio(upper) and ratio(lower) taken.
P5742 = 0.966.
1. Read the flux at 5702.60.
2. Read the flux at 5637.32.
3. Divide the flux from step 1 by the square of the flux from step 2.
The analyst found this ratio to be 0.224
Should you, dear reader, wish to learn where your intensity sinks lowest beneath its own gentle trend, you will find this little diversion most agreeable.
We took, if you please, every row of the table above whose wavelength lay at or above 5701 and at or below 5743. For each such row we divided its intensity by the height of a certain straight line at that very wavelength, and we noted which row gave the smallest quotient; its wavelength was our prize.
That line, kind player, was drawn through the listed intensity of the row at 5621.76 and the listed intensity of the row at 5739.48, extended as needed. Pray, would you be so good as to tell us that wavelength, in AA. 5710.48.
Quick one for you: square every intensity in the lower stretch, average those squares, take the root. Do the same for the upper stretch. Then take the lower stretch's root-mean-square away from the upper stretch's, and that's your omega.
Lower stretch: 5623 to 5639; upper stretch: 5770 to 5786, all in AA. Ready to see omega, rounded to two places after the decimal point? -0.20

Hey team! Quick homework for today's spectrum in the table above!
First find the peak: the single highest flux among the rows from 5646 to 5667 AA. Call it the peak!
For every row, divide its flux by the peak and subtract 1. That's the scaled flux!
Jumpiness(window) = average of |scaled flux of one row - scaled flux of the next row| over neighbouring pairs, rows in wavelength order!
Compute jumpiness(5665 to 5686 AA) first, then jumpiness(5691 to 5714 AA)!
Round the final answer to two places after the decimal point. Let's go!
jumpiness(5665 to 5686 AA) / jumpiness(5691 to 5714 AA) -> 0.88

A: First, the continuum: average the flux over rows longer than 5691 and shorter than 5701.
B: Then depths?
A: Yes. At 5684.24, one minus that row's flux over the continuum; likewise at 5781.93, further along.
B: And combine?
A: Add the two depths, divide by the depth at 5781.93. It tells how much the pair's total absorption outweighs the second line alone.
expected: 1.6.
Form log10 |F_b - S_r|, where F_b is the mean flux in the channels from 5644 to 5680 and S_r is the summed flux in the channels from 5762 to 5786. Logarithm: 1.53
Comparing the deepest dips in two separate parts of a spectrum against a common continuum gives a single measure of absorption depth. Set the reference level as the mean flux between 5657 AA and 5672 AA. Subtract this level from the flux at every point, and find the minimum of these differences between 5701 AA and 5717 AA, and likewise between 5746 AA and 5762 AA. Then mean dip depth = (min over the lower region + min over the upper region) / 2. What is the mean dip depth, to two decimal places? -0.13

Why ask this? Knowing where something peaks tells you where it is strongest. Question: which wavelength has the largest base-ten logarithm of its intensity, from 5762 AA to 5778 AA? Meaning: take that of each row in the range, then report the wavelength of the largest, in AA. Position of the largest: 5768.63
